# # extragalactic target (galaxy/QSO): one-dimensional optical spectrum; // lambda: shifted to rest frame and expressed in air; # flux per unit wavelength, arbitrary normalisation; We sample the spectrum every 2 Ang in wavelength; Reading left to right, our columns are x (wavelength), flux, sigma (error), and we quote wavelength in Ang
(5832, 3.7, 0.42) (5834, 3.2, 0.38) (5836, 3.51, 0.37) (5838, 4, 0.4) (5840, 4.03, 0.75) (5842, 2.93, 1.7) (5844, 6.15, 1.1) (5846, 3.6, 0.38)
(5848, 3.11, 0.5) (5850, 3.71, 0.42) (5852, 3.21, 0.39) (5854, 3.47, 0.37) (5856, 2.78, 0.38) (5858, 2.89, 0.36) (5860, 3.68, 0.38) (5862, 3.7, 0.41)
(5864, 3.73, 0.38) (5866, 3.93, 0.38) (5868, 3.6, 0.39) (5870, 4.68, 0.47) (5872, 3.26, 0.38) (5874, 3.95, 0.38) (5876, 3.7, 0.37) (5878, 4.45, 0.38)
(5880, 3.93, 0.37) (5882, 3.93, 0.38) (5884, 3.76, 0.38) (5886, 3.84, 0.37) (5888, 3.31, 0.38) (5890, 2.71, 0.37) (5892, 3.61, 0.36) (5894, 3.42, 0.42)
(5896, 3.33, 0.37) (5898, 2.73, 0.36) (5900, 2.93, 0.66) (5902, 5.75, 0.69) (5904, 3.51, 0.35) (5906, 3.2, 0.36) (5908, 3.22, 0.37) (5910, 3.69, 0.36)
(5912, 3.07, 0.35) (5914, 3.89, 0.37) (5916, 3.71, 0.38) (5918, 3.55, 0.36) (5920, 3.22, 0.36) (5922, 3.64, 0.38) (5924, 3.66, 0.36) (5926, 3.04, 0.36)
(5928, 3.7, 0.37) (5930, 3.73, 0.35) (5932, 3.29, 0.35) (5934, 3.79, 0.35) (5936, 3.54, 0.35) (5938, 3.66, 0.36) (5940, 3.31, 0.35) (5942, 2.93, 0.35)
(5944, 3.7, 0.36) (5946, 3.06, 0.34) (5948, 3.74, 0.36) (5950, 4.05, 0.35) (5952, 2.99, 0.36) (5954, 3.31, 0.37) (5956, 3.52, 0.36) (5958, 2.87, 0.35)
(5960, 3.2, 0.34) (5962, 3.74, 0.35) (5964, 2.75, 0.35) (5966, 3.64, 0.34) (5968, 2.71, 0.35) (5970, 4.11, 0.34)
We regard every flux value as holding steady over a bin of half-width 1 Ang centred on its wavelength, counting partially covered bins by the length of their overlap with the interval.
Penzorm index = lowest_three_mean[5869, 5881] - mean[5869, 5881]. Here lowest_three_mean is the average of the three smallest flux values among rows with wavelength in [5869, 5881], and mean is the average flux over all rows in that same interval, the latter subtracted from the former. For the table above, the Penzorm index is -0.365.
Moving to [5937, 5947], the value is -0.232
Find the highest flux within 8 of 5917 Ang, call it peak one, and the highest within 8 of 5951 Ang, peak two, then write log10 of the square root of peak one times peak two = 0.599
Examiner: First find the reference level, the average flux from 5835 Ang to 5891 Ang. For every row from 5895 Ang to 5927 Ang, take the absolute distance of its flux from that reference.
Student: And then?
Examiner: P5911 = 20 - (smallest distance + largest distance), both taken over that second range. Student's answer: 17.94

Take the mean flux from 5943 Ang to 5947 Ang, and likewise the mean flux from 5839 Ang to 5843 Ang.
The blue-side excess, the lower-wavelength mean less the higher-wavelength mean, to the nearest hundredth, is 0.10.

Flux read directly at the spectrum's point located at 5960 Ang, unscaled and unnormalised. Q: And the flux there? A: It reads 3.2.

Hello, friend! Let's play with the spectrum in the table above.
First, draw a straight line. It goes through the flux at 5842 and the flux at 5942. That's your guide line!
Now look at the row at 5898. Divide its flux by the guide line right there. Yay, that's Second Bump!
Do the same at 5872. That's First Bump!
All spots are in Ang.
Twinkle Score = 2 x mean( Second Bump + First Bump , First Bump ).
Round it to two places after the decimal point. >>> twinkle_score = 3.16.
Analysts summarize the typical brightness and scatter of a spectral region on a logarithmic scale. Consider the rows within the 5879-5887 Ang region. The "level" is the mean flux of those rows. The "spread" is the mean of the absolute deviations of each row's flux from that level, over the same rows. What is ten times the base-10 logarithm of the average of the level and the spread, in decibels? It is 2.93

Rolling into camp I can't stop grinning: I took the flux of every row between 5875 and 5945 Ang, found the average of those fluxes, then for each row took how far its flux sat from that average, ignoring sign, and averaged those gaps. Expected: 0.35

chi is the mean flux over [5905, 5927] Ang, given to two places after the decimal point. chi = 3.44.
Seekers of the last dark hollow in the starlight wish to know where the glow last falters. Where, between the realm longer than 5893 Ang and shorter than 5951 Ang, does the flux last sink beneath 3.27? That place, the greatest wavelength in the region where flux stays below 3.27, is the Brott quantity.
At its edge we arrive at 5946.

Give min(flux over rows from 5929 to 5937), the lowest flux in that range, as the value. 3.29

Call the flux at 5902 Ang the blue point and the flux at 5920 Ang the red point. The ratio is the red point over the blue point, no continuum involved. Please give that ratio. 0.6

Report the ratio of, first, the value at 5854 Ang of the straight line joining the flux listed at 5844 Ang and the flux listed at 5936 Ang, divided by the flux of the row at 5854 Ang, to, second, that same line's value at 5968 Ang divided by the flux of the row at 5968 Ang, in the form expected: 1.7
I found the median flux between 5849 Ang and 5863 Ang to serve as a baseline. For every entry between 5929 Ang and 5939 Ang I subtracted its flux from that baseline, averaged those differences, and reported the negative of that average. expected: 0.13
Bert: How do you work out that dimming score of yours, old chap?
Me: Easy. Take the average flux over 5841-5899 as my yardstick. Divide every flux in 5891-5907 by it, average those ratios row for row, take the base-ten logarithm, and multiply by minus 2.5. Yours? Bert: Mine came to 0.02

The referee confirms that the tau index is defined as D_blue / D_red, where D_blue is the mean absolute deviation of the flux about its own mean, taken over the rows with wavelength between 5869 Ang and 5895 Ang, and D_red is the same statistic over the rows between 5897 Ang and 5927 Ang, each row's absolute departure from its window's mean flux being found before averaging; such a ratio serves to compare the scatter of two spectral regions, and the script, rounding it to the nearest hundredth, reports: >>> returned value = 0.85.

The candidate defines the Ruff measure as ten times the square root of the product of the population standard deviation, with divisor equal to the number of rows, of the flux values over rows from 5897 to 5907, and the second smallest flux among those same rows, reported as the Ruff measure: 18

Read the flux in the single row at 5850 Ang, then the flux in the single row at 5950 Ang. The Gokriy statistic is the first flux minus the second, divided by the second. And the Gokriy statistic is -0.08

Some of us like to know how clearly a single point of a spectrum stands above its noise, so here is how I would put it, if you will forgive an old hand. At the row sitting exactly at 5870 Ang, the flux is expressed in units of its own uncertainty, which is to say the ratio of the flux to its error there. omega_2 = 10.0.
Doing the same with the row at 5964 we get 7.9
